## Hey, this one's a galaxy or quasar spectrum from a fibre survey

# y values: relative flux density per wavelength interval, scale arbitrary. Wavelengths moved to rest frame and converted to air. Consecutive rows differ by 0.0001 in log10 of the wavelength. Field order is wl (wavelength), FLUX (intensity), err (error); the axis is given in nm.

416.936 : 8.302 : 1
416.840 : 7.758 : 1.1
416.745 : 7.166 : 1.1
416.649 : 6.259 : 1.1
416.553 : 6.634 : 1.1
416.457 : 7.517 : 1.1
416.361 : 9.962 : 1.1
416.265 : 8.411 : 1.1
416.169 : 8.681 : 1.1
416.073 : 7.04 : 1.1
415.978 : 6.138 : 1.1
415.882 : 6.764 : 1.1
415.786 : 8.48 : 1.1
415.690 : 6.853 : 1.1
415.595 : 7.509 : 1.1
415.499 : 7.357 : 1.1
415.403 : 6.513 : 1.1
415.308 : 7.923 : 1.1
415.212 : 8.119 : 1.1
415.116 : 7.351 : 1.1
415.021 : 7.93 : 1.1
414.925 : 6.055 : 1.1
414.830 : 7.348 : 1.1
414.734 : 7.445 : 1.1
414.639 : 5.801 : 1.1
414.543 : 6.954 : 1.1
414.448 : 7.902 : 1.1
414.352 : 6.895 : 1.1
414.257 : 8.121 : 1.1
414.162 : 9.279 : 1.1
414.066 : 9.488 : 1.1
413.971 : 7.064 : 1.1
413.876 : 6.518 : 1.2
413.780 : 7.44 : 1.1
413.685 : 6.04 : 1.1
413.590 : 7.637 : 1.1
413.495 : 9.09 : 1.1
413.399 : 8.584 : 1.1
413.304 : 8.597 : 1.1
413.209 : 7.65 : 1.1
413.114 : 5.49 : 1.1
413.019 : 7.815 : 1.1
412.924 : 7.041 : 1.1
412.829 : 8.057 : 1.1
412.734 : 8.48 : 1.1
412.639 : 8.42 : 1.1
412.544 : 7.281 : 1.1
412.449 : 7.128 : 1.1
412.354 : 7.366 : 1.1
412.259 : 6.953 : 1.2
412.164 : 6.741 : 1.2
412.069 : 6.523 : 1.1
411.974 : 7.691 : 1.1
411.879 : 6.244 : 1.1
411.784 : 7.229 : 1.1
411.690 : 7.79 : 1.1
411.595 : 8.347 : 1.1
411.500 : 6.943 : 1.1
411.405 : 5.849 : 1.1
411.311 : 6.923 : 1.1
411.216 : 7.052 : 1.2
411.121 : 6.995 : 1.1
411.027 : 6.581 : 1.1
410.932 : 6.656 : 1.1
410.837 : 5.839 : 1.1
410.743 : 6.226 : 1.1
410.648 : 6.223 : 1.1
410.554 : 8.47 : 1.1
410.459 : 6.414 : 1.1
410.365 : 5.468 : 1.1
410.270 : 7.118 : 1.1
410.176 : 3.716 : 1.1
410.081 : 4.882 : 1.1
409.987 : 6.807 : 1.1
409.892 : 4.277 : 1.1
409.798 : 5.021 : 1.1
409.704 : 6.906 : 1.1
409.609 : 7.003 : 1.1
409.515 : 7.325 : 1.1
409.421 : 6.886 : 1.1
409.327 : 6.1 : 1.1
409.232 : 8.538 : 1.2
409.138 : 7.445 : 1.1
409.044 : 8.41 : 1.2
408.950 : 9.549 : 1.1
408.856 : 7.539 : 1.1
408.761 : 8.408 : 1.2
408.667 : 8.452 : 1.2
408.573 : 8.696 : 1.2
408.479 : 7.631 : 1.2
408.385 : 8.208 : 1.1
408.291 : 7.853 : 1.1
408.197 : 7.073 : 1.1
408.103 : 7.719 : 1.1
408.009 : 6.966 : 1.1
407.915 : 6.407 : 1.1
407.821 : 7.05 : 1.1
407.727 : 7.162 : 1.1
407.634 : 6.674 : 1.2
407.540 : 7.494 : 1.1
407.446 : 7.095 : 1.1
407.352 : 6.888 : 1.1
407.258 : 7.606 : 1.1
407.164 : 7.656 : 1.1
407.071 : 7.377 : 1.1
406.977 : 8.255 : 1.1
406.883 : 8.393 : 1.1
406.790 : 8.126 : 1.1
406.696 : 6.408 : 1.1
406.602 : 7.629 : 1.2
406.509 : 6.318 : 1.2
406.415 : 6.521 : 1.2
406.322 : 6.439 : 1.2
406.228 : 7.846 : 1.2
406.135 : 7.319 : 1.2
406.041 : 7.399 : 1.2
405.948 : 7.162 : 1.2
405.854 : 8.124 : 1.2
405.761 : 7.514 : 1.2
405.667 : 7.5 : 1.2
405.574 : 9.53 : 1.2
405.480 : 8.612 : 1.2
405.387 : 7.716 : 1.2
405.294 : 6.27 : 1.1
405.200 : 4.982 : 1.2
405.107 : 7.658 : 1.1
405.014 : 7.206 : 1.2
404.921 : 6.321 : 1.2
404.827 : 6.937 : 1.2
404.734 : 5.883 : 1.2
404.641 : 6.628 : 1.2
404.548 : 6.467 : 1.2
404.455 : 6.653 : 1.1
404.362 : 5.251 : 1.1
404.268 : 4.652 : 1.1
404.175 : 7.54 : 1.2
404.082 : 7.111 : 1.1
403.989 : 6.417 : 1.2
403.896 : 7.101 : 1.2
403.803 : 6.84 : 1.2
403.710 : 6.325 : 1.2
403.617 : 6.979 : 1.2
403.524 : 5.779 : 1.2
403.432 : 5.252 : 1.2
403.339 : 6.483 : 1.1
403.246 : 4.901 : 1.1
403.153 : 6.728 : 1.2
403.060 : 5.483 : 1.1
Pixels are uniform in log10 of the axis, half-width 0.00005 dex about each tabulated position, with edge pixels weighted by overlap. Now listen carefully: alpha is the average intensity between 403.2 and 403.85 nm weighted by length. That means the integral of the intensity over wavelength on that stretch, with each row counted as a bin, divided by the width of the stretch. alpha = 6.1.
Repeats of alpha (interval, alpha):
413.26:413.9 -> 7.7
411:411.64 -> 7.0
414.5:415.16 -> 7.0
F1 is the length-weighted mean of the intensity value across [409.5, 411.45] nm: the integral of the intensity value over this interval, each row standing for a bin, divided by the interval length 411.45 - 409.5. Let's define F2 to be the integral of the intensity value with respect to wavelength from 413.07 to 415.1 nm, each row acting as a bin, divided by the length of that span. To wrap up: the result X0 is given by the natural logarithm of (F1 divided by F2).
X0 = -0.18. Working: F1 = 6.26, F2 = 7.49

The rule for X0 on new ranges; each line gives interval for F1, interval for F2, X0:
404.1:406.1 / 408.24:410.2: -0.03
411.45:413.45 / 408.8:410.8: 0.11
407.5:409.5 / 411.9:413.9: 0.02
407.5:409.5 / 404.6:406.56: 0.07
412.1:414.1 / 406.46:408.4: 0.03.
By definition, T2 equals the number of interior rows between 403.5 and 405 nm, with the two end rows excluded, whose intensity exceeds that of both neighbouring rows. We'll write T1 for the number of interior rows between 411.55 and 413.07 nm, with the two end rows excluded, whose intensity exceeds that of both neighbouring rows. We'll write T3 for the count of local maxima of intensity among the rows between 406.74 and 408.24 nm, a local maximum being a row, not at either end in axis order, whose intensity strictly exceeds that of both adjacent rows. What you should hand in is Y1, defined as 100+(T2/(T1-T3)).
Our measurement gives 97.0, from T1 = 3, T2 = 6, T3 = 5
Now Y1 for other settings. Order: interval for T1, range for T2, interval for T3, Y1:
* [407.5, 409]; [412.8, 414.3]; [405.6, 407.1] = 97.5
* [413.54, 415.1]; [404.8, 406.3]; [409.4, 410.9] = 96.0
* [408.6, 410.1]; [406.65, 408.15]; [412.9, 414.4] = 96.0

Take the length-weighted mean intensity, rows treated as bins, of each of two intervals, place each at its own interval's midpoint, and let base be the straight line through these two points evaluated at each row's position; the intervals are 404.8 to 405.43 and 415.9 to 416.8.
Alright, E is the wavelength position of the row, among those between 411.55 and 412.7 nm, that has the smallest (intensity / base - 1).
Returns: 411.879 nm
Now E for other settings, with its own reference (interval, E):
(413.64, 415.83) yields 414.639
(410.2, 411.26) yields 410.365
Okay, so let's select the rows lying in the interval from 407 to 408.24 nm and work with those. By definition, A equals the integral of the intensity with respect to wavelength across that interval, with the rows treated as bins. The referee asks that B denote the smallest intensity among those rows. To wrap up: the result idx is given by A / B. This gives 1.39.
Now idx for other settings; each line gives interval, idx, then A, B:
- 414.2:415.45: 1.57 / 9.10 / 5.801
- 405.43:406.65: 1.45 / 9.19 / 6.318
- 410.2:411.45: 1.50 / 8.19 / 5.468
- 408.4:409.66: 1.62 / 9.89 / 6.1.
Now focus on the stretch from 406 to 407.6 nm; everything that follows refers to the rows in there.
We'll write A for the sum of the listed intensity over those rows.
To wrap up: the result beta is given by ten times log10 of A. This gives 21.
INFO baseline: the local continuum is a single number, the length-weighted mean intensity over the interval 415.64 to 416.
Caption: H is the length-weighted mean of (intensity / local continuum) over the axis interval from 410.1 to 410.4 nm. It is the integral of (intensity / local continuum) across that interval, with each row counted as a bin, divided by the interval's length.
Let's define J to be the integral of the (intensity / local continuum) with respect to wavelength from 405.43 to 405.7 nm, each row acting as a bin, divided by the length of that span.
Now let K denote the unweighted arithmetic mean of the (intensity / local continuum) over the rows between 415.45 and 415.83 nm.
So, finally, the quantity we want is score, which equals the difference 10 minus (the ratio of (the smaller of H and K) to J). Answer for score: 9.38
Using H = 0.75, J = 1.21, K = 1.06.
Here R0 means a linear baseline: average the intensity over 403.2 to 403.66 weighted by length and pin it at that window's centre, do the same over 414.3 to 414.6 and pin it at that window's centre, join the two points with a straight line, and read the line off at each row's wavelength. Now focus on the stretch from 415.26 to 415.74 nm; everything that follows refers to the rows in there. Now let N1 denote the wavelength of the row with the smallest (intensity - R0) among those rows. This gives 415.403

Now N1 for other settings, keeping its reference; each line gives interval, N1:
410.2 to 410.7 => 410.365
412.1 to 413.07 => 412.164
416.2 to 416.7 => 416.649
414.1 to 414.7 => 414.639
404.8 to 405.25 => 405.200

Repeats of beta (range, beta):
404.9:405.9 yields 19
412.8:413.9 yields 20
